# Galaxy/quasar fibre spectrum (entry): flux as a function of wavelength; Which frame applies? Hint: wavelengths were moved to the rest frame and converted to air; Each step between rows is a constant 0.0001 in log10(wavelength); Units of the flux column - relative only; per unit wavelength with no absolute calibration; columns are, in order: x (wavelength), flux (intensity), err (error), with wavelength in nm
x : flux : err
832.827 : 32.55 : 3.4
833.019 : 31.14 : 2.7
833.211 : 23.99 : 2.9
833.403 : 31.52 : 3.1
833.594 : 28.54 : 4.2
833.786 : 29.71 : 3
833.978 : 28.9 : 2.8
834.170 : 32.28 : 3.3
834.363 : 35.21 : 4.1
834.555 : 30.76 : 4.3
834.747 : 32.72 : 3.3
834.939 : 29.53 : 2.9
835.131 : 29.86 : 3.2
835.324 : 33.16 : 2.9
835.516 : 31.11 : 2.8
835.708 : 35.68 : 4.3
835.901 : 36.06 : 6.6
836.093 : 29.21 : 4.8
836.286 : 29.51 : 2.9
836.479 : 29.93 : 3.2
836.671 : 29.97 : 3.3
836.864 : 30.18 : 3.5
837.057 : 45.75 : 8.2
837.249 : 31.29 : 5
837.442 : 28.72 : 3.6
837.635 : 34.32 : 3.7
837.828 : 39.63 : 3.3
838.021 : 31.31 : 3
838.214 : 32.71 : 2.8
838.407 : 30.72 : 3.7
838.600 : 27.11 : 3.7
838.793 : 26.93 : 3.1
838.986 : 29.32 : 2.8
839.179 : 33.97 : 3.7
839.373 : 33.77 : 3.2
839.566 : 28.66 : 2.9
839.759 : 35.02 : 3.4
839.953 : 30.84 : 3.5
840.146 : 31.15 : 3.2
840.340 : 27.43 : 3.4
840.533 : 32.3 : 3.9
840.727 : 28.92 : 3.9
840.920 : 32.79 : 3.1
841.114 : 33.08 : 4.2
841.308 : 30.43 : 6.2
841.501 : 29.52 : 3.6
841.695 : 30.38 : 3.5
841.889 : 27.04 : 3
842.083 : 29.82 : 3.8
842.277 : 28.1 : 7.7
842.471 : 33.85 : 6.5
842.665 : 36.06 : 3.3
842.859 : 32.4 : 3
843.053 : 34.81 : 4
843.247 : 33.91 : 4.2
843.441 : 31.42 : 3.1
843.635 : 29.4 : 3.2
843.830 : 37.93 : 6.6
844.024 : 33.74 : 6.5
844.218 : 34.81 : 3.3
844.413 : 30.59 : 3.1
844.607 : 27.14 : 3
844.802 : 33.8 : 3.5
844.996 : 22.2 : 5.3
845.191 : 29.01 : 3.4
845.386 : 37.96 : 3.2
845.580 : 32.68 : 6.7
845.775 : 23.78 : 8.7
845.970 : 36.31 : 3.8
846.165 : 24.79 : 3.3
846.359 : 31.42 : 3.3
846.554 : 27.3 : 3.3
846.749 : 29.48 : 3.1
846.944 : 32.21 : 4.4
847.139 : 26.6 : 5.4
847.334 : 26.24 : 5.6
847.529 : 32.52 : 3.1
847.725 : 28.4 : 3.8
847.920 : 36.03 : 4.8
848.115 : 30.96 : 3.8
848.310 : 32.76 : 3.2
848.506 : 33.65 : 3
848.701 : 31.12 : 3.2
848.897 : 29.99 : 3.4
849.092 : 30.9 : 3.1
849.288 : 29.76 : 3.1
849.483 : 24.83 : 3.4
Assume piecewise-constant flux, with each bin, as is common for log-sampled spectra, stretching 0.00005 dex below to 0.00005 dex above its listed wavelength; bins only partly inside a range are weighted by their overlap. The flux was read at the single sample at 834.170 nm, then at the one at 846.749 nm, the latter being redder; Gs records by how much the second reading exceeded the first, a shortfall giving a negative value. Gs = -2.8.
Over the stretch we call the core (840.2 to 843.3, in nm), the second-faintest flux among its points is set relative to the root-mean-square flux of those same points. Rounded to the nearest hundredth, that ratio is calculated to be 0.87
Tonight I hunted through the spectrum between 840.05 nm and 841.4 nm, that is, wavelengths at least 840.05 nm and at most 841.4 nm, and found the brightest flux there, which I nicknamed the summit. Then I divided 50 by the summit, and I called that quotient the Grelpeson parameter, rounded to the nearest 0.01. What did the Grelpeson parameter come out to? 1.51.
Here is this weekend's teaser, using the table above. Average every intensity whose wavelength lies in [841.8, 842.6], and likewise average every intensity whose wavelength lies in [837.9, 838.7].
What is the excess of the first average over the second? -0.8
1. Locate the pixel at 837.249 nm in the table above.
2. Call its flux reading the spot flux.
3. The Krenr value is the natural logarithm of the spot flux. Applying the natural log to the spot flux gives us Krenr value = 3.44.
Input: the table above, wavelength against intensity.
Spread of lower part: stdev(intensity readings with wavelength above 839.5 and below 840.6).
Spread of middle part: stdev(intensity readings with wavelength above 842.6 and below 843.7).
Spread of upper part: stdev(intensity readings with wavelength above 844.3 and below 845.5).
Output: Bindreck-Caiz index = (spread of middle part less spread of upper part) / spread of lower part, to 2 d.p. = -1.13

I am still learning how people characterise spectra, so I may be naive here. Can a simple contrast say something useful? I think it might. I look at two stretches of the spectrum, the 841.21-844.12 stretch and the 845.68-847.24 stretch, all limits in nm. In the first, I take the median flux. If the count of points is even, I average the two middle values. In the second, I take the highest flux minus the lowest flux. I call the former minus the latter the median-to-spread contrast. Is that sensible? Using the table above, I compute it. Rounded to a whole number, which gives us 19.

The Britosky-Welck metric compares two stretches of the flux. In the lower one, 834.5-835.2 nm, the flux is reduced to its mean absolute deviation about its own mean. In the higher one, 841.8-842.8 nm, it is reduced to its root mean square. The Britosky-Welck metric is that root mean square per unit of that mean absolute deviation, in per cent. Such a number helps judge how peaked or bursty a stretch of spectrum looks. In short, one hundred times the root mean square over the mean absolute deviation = 3048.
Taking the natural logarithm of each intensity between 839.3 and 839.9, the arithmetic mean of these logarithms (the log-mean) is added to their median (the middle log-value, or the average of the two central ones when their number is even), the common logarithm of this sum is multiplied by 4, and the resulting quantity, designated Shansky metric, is 3.38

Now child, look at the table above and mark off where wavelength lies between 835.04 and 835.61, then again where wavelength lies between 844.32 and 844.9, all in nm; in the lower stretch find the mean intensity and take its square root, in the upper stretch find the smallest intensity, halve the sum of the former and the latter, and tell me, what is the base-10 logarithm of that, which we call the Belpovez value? 1.21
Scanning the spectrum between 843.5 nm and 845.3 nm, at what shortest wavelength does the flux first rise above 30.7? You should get 843.830 nm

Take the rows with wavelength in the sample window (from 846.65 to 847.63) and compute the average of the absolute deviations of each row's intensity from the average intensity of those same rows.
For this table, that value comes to 2.4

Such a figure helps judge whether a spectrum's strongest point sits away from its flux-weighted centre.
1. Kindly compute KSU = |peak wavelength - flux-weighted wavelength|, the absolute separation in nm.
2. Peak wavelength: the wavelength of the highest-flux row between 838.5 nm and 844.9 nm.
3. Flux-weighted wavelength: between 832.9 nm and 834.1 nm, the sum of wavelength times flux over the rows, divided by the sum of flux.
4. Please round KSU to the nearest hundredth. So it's 10.33 nm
